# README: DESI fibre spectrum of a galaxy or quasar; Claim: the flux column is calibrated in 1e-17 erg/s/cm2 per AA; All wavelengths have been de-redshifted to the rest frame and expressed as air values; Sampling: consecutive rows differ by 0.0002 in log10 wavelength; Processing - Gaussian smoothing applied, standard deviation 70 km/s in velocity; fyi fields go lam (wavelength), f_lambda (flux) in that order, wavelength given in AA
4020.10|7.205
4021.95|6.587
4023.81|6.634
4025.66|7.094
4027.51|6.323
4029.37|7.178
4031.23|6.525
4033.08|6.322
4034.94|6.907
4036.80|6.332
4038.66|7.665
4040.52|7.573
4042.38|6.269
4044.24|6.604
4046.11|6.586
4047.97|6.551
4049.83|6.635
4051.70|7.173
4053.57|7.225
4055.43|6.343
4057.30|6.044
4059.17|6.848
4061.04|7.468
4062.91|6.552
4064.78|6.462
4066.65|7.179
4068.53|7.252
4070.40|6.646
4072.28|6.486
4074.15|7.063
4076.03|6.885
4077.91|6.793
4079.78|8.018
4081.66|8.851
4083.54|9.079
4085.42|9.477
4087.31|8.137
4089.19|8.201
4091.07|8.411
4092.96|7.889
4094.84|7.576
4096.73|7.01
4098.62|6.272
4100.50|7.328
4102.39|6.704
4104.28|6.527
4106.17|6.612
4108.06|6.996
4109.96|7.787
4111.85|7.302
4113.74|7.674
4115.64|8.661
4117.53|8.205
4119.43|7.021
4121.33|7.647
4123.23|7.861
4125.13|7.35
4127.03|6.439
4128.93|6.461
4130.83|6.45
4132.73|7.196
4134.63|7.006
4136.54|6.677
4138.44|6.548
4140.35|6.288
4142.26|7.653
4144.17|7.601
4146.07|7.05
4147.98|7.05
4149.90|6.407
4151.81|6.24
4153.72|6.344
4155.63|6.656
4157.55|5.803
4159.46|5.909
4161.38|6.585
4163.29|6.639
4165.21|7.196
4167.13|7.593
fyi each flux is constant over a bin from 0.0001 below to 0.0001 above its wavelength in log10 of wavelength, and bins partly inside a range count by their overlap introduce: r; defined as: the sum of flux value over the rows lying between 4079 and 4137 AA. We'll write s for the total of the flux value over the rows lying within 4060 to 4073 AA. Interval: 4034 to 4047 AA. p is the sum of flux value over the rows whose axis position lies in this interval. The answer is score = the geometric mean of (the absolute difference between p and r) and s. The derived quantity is 94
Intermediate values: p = 48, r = 233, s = 48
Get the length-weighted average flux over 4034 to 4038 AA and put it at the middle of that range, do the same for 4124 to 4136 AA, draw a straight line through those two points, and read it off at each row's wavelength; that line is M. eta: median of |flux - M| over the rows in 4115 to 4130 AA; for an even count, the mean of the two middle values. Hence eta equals 0.68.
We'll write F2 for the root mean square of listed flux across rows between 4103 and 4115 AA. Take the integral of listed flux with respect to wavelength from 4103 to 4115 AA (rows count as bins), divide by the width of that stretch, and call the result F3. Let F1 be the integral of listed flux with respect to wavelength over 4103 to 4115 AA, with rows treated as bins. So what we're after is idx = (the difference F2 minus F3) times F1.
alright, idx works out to -0.7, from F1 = 86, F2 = 7.2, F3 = 7.17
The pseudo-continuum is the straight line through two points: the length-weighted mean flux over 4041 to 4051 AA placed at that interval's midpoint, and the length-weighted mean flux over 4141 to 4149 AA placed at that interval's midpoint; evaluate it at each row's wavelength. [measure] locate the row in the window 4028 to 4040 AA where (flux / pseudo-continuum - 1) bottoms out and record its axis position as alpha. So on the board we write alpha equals 4036.80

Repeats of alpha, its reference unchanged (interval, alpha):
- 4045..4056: 4055.43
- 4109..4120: 4119.43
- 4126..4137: 4130.83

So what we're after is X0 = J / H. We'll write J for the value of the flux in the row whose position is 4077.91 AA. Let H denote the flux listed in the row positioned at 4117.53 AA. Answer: 0.83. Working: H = 8.205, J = 6.793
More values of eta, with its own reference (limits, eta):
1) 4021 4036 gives 0.29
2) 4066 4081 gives 0.29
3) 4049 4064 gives 0.42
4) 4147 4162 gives 0.49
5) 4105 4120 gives 0.69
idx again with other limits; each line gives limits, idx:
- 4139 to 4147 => 2.8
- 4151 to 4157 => 1.5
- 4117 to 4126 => 2.9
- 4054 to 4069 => 1.5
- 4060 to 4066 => -0.3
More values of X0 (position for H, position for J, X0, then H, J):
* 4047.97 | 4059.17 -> 1.05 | 6.551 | 6.848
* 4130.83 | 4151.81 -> 0.97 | 6.45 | 6.24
